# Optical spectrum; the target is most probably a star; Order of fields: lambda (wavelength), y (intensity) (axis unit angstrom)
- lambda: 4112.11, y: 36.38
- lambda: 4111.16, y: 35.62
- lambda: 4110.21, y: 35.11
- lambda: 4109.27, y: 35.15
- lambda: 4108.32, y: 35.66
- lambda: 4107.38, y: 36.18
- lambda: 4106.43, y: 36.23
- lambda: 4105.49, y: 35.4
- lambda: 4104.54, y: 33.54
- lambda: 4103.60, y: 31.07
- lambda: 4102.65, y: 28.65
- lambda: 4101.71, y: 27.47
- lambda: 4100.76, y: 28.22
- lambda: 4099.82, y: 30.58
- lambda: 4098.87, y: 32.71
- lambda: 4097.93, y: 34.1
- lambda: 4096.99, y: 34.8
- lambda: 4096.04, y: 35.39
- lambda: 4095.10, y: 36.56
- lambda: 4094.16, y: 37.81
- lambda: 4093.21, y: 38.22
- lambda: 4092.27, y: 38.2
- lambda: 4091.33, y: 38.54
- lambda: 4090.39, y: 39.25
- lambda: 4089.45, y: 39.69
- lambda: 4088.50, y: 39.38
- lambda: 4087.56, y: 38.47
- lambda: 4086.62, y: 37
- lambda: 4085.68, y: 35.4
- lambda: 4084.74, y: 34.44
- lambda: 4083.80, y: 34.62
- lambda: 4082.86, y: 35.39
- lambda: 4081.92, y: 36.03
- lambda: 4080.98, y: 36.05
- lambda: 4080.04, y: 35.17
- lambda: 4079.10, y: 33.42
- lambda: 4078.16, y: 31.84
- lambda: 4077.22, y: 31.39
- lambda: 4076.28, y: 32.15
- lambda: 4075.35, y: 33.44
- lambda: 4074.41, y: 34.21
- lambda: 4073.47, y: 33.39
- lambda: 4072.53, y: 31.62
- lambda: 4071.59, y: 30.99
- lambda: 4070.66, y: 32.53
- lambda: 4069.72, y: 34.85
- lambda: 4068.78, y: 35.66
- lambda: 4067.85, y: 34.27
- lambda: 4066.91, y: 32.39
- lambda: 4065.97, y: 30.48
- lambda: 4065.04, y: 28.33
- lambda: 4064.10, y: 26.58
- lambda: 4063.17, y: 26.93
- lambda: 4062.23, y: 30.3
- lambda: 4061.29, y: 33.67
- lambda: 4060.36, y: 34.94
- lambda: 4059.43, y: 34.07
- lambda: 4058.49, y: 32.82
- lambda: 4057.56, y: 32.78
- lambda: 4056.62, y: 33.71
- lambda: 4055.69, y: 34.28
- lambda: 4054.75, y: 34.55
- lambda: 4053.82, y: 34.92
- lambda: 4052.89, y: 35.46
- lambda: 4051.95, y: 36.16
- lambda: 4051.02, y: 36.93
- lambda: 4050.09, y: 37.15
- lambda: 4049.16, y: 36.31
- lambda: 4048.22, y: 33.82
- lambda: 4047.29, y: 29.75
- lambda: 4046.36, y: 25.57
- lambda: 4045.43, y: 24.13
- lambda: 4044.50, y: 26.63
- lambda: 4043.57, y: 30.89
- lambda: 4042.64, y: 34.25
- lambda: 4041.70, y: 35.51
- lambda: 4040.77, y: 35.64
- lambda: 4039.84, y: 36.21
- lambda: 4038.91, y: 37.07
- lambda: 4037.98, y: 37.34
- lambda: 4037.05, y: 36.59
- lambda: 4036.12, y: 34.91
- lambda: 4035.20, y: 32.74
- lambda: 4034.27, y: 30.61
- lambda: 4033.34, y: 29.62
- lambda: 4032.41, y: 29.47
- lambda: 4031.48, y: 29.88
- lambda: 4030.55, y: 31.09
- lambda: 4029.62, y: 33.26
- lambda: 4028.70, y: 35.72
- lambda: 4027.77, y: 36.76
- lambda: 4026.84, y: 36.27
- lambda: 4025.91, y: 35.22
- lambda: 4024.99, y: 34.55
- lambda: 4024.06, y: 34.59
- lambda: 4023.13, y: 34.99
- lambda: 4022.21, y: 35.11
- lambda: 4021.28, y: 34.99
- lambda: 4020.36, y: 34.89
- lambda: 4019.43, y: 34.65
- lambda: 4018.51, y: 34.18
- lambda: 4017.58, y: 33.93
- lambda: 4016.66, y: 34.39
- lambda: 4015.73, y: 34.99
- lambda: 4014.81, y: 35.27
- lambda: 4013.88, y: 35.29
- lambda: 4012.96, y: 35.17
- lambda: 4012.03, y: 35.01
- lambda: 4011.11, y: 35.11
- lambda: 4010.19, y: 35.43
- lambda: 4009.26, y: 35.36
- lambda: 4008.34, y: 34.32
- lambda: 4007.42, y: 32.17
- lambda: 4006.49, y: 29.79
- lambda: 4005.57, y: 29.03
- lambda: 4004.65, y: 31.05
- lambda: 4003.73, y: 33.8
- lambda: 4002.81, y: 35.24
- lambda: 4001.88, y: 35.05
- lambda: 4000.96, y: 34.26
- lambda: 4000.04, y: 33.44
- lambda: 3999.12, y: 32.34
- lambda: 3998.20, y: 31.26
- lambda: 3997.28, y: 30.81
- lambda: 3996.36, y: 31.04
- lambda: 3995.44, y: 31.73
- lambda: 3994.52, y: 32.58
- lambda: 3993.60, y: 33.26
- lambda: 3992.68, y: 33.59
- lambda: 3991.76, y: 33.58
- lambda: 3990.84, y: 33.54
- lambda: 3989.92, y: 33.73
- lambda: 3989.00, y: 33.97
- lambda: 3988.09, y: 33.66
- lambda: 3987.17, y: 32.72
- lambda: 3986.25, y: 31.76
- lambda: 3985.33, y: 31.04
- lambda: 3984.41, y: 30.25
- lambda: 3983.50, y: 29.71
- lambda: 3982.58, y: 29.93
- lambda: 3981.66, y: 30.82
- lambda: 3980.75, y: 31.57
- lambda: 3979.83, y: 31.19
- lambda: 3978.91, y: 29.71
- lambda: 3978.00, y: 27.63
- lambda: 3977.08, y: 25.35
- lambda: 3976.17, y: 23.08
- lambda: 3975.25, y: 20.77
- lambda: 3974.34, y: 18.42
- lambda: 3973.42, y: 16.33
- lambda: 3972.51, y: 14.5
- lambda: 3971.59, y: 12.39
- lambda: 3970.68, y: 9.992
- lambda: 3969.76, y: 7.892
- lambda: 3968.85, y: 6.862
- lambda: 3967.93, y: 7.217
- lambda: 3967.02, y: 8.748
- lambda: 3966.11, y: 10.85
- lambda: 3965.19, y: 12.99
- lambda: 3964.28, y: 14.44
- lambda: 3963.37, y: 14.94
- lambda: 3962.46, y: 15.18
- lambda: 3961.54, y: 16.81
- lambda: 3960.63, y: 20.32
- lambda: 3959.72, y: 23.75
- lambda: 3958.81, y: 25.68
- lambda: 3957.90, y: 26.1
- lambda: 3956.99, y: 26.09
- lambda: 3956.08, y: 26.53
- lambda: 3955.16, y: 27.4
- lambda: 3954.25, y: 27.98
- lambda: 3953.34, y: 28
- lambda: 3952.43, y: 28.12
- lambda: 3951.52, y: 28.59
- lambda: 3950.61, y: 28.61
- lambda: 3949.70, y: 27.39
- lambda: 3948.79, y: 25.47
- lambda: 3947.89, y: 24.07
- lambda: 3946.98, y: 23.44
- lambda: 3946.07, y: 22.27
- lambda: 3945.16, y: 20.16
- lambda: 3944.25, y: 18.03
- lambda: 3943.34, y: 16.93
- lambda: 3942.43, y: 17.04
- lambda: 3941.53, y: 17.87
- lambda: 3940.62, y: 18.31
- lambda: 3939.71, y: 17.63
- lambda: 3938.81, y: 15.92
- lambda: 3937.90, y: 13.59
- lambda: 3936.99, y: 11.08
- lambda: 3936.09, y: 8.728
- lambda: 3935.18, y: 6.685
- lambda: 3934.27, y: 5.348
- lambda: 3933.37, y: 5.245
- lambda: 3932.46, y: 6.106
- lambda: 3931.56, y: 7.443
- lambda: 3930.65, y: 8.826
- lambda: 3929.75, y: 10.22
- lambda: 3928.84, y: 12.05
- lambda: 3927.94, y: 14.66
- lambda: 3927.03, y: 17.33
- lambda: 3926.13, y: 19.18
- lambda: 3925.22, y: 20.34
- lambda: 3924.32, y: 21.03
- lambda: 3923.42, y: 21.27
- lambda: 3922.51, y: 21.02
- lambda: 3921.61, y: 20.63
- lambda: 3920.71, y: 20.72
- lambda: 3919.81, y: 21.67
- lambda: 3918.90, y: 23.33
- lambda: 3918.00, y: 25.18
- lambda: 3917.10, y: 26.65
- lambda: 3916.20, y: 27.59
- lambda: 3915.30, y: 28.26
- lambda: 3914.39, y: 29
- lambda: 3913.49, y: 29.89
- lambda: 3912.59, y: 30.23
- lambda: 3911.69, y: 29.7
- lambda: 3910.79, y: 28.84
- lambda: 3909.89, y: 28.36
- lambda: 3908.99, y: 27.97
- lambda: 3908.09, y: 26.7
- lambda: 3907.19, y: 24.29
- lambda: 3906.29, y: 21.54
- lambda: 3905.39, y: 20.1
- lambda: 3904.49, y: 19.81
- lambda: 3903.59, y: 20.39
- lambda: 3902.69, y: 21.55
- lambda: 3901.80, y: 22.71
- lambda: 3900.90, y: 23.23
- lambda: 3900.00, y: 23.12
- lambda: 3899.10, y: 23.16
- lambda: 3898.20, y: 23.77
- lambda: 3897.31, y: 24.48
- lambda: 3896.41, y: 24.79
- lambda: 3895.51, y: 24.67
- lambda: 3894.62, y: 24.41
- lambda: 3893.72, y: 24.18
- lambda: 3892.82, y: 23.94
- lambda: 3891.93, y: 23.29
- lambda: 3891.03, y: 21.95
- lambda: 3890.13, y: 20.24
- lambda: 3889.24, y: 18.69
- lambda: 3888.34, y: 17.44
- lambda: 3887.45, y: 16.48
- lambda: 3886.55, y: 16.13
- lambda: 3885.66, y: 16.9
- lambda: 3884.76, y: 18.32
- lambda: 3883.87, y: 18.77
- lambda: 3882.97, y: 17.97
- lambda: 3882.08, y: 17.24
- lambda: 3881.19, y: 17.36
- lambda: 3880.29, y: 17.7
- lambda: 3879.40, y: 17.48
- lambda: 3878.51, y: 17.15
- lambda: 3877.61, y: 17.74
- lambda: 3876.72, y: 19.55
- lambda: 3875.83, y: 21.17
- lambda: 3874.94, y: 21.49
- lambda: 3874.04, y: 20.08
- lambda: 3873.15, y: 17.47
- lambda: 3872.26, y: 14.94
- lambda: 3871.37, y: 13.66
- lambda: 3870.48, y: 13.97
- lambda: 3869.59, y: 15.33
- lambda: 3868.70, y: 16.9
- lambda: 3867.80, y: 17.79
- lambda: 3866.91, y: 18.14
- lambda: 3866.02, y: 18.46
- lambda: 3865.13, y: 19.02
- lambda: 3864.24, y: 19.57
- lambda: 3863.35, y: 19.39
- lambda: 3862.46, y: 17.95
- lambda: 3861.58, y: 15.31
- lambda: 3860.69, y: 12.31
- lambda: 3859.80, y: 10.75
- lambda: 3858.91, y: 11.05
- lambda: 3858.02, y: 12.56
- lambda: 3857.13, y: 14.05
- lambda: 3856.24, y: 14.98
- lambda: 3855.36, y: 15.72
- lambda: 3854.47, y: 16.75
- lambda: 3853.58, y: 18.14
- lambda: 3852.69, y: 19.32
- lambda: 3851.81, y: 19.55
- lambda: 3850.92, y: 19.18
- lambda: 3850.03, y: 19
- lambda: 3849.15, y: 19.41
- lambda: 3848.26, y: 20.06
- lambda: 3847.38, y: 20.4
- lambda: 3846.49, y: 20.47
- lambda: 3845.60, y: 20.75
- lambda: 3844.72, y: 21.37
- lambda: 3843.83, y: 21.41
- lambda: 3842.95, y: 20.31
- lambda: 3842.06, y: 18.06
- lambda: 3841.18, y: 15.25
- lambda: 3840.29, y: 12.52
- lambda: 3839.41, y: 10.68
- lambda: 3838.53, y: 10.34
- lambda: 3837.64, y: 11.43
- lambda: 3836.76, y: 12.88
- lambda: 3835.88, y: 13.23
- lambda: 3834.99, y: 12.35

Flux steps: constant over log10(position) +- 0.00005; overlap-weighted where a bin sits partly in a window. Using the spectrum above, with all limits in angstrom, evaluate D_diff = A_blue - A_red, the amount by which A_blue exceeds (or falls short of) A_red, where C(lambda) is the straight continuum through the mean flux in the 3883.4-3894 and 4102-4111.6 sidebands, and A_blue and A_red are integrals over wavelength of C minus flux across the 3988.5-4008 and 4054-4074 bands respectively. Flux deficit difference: -90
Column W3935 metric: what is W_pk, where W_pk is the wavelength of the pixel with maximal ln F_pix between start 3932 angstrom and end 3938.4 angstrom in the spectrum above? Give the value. 3937.90 angstrom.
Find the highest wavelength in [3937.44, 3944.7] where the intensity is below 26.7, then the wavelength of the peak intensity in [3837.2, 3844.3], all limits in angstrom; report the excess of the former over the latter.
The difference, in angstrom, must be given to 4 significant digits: 100.4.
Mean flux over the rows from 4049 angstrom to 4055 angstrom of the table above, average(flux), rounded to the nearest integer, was 36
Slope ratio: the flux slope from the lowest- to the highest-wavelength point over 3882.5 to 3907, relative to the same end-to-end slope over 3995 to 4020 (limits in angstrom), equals 1.3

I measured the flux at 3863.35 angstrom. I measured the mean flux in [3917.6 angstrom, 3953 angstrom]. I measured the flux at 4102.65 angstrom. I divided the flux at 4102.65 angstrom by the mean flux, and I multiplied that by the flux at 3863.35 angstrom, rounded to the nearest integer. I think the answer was 31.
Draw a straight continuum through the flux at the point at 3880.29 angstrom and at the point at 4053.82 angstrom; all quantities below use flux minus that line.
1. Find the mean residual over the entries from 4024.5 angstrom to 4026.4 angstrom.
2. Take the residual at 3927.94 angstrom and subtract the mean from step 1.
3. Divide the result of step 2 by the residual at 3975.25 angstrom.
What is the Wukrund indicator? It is 1.7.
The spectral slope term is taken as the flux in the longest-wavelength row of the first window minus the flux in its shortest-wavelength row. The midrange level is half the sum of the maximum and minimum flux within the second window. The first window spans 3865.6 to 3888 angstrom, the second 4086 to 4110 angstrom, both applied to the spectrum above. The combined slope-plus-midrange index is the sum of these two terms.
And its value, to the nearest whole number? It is 32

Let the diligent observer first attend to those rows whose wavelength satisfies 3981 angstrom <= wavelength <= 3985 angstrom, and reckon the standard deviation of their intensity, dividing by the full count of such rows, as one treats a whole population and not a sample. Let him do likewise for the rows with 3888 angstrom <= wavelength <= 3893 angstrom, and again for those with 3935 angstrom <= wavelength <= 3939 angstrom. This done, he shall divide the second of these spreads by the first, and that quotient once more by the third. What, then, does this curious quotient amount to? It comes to 1.7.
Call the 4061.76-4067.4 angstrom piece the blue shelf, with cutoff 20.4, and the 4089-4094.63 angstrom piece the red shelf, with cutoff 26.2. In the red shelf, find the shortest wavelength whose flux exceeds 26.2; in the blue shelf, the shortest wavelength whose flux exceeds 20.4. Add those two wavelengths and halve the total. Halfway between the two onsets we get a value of 4075.8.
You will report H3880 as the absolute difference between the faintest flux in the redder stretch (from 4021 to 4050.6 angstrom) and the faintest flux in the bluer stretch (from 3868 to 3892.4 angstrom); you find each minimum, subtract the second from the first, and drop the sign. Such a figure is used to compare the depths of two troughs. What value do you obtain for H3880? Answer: 10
